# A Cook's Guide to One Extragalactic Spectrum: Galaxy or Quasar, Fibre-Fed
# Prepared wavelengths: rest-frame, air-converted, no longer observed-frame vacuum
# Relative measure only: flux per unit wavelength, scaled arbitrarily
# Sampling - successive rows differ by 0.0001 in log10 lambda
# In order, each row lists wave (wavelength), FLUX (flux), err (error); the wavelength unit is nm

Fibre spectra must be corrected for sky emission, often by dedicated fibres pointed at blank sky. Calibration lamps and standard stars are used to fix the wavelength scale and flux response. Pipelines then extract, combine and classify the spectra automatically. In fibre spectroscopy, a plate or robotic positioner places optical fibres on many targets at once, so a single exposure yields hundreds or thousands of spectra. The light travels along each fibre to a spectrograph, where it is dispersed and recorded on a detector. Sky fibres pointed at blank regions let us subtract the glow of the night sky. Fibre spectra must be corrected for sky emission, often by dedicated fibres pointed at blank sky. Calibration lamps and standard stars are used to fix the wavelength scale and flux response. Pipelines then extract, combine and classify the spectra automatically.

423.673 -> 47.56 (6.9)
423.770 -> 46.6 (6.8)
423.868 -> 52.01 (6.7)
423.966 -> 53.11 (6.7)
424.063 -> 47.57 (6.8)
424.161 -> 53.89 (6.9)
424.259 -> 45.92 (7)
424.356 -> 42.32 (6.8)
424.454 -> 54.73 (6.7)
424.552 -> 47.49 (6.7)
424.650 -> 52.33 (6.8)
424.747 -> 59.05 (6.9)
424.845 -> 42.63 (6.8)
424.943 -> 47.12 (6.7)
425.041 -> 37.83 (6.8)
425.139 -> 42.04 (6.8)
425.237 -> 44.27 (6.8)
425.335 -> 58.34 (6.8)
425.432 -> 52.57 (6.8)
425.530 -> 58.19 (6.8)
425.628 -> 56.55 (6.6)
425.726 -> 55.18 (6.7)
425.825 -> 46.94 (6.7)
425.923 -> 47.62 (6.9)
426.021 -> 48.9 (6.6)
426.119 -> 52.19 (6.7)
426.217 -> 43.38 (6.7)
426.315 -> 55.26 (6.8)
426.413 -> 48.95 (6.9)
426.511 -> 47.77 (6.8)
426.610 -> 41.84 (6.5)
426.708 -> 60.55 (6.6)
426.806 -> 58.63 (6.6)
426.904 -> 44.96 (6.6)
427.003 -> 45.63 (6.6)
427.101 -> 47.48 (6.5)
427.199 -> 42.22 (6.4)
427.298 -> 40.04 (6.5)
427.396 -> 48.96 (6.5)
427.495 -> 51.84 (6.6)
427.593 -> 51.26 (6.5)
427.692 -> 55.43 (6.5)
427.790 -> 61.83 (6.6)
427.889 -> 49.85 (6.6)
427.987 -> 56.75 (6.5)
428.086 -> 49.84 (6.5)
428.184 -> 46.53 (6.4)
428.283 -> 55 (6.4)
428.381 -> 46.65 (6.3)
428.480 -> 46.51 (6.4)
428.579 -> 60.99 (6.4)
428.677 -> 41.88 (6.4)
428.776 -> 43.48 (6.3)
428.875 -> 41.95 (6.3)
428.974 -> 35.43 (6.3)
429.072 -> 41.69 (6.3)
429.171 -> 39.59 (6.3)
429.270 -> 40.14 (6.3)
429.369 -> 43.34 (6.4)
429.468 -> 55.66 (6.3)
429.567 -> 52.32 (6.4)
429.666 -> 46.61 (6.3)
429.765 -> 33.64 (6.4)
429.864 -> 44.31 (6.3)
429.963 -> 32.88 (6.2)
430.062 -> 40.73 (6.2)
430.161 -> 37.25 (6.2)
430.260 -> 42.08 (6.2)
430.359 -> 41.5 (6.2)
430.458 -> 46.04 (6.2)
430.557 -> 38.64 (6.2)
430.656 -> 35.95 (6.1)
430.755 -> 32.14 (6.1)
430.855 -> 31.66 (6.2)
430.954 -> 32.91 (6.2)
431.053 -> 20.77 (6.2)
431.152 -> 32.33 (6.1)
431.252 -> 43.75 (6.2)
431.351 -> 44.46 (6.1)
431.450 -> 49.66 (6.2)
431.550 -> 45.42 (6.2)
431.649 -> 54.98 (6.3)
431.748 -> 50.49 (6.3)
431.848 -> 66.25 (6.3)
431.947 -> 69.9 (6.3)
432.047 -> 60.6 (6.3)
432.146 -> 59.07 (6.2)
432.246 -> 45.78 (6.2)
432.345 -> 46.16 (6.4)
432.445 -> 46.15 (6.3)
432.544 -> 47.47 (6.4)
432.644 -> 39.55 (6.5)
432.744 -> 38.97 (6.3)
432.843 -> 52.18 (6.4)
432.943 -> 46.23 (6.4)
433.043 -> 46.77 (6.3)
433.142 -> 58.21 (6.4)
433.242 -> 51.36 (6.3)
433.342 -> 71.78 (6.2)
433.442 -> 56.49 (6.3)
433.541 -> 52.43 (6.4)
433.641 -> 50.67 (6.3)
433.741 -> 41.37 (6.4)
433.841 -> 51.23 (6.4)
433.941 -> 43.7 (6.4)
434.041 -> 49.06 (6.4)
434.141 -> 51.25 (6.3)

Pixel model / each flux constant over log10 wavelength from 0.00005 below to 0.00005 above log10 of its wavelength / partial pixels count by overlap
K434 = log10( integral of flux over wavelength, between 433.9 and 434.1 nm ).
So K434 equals 0.97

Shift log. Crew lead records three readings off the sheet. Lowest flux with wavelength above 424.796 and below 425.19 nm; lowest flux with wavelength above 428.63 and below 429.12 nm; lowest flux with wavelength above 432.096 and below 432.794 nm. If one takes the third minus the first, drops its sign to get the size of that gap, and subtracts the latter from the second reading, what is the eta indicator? 34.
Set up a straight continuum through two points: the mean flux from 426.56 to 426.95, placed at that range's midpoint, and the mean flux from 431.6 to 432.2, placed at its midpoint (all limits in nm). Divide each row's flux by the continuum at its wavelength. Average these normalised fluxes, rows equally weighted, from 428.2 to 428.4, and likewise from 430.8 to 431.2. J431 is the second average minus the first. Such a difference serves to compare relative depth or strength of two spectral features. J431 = -0.44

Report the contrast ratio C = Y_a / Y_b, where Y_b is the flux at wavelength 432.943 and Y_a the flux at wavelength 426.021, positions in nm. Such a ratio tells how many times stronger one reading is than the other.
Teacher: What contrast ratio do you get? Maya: 1.1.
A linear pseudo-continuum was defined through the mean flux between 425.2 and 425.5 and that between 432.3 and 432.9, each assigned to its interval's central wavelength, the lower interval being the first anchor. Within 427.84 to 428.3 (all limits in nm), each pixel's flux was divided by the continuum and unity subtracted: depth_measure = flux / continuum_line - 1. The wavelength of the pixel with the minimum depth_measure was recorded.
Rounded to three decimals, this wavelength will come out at 428.184 nm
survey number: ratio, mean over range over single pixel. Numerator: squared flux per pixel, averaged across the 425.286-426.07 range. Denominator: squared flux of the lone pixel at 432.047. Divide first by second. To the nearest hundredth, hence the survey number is 0.77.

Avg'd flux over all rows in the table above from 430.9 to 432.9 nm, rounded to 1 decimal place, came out 47.3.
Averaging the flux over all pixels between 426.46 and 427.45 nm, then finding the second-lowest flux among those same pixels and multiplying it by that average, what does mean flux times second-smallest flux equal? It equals 2000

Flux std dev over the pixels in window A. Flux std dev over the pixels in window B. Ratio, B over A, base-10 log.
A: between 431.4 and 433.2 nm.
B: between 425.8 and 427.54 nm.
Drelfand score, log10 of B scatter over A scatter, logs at -0.19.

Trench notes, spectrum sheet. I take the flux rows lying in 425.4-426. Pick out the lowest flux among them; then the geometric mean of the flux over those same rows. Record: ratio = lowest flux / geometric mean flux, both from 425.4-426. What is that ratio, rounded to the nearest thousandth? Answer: 0.891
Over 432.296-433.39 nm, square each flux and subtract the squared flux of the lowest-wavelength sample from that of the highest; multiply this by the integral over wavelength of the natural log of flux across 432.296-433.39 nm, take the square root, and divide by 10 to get 11.3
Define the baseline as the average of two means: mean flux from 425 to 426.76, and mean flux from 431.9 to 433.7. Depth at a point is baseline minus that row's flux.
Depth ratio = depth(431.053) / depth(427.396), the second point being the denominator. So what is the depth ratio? 14.4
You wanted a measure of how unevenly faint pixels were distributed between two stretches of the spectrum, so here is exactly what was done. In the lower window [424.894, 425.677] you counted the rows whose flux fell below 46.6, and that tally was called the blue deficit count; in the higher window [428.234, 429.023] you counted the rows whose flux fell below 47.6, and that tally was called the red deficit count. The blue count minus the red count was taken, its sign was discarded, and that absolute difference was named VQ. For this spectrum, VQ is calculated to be 3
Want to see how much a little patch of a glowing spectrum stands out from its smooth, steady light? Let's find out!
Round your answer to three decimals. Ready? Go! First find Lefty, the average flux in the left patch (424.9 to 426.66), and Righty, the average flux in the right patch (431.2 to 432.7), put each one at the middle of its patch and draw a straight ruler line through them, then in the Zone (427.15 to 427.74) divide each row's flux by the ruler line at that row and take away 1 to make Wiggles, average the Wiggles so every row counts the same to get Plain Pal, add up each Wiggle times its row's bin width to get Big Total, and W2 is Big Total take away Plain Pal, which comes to 0.012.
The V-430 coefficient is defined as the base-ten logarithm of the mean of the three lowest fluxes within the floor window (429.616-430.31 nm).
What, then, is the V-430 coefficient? 1.54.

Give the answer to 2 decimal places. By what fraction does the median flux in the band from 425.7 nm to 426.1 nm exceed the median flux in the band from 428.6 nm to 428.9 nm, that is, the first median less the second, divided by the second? 0.15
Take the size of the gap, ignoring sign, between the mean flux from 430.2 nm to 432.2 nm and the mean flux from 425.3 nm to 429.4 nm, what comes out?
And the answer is 4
